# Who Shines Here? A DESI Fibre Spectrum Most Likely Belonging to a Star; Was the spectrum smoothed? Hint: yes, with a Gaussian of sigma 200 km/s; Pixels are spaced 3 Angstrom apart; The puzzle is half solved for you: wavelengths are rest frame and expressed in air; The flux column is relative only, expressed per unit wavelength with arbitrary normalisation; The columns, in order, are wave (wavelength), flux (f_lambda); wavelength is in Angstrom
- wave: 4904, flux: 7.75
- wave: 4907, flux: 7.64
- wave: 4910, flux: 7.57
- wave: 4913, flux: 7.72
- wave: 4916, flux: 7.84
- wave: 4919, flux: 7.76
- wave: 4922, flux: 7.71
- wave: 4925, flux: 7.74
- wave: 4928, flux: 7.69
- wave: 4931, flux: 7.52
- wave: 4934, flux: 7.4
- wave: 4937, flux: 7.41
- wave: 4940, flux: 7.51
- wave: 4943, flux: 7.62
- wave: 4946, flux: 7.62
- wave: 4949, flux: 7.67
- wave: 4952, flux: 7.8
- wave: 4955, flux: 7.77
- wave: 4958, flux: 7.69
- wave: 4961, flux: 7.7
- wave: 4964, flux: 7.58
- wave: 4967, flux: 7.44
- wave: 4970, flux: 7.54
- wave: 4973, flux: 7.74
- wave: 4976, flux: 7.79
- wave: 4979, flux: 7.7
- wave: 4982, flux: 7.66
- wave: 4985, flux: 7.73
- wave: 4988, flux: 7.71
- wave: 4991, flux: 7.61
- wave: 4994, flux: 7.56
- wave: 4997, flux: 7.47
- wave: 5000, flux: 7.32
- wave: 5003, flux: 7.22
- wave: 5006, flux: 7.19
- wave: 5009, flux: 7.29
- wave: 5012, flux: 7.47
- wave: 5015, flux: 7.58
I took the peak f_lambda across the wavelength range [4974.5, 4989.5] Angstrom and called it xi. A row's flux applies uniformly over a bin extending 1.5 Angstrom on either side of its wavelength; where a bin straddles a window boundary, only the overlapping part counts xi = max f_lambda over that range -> 7.79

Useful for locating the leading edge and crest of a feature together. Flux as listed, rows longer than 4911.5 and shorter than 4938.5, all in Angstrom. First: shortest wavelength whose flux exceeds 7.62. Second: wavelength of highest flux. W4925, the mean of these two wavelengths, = 4914.5 Angstrom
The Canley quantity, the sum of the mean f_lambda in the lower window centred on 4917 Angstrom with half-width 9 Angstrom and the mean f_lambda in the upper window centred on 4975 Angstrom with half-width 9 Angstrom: 15.4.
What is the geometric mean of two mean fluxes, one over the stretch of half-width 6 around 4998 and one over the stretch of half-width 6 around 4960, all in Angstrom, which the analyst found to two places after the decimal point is 7.54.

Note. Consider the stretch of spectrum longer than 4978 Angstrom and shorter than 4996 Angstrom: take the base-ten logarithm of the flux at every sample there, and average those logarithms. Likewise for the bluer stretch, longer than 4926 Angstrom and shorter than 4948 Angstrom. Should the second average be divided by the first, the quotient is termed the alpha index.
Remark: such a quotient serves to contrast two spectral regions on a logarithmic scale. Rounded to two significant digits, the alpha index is 0.99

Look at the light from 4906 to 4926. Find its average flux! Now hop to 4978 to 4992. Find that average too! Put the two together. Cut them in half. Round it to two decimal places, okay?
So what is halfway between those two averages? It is 7.70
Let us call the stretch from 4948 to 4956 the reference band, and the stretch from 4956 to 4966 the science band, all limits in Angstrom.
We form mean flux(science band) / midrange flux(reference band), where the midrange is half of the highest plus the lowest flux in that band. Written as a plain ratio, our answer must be 0.99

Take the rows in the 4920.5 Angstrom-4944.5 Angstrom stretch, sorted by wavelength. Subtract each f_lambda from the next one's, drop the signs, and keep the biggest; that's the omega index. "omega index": 0.170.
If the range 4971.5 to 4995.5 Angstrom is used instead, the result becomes 0.100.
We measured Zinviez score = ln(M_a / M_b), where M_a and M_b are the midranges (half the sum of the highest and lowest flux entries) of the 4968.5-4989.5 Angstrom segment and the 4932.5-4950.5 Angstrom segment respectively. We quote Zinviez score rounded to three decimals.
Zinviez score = 0.017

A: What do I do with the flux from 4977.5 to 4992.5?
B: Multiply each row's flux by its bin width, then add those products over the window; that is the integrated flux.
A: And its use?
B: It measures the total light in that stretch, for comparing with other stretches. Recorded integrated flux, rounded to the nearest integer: 115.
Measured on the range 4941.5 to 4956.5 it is 115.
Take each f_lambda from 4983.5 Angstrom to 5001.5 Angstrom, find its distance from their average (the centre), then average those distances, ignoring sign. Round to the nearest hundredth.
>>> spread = 0.12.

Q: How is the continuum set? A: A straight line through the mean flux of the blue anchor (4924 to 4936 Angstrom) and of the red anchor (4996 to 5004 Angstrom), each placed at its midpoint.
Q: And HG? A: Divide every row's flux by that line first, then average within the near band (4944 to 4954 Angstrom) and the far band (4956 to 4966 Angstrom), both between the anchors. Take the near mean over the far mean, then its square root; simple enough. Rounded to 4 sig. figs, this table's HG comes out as 1.000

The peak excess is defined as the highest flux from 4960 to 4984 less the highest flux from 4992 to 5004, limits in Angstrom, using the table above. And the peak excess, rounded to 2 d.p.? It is 0.23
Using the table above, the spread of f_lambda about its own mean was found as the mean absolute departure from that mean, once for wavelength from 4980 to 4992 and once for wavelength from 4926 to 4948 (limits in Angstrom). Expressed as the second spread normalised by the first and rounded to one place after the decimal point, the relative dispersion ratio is 2.1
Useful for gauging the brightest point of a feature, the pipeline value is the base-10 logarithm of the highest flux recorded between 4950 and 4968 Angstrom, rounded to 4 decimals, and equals 0.8921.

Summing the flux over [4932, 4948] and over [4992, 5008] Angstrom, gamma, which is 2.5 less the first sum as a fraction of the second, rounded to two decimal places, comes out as 1.48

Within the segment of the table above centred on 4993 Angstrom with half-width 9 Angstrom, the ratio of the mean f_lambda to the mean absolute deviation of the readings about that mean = 65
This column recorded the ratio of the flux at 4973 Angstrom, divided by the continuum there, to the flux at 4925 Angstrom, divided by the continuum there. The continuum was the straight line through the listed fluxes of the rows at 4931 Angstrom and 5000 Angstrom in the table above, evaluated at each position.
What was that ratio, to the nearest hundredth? 1.02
